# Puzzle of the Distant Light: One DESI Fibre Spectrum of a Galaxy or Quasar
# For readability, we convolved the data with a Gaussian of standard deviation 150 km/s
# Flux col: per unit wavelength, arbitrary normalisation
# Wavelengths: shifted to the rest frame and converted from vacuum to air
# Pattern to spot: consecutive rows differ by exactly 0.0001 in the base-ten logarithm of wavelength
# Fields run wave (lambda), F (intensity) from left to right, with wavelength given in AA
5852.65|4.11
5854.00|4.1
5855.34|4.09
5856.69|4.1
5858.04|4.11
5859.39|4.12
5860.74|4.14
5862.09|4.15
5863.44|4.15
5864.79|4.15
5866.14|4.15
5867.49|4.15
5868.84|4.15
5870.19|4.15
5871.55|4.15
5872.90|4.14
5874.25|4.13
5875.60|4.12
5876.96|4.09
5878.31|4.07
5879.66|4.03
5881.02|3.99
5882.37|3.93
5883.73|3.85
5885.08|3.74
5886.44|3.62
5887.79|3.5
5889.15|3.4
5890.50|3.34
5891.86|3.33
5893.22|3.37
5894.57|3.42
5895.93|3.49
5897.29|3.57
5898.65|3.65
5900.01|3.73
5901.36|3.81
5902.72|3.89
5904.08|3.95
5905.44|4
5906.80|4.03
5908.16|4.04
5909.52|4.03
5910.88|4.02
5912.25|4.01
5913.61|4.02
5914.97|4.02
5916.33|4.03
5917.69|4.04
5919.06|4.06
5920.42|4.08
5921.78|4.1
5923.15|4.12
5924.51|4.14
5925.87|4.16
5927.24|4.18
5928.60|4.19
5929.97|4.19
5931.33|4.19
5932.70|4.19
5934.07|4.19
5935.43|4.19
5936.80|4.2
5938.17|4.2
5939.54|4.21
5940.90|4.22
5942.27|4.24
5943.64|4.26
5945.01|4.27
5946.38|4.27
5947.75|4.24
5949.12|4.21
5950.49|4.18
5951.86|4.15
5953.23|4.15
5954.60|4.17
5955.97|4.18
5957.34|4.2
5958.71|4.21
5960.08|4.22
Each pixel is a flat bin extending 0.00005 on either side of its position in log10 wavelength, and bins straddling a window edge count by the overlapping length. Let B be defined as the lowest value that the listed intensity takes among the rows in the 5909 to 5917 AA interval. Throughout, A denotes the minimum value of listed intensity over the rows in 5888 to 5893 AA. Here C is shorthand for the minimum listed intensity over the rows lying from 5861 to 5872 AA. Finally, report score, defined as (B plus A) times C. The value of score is 30.5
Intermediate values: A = 3.33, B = 4.01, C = 4.15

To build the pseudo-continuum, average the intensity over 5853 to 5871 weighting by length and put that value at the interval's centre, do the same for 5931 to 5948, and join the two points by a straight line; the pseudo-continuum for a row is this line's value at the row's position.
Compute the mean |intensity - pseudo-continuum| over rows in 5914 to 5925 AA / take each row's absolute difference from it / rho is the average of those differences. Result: 0.03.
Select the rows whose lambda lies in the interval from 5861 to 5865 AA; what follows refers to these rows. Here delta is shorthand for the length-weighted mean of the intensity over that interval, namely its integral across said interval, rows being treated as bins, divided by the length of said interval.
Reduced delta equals 4.15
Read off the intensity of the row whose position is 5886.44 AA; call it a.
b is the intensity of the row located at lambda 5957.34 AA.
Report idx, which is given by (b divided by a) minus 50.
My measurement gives -48.8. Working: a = 3.62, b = 4.2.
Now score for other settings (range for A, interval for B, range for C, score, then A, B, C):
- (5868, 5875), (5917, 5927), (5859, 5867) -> 33.7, 4.13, 4.04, 4.12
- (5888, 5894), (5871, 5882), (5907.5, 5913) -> 29.4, 3.33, 3.99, 4.01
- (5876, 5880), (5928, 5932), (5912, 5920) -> 33.0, 4.03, 4.19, 4.01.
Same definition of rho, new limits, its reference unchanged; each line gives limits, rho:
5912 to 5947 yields 0.05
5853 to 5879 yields 0.01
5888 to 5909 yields 0.23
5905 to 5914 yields 0.01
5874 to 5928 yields 0.22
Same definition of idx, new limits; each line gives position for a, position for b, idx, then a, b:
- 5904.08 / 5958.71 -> -48.9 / 3.95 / 4.21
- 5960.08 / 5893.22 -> -49.2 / 4.22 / 3.37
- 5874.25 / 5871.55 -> -49.0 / 4.13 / 4.15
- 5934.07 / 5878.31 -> -49.0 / 4.19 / 4.07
